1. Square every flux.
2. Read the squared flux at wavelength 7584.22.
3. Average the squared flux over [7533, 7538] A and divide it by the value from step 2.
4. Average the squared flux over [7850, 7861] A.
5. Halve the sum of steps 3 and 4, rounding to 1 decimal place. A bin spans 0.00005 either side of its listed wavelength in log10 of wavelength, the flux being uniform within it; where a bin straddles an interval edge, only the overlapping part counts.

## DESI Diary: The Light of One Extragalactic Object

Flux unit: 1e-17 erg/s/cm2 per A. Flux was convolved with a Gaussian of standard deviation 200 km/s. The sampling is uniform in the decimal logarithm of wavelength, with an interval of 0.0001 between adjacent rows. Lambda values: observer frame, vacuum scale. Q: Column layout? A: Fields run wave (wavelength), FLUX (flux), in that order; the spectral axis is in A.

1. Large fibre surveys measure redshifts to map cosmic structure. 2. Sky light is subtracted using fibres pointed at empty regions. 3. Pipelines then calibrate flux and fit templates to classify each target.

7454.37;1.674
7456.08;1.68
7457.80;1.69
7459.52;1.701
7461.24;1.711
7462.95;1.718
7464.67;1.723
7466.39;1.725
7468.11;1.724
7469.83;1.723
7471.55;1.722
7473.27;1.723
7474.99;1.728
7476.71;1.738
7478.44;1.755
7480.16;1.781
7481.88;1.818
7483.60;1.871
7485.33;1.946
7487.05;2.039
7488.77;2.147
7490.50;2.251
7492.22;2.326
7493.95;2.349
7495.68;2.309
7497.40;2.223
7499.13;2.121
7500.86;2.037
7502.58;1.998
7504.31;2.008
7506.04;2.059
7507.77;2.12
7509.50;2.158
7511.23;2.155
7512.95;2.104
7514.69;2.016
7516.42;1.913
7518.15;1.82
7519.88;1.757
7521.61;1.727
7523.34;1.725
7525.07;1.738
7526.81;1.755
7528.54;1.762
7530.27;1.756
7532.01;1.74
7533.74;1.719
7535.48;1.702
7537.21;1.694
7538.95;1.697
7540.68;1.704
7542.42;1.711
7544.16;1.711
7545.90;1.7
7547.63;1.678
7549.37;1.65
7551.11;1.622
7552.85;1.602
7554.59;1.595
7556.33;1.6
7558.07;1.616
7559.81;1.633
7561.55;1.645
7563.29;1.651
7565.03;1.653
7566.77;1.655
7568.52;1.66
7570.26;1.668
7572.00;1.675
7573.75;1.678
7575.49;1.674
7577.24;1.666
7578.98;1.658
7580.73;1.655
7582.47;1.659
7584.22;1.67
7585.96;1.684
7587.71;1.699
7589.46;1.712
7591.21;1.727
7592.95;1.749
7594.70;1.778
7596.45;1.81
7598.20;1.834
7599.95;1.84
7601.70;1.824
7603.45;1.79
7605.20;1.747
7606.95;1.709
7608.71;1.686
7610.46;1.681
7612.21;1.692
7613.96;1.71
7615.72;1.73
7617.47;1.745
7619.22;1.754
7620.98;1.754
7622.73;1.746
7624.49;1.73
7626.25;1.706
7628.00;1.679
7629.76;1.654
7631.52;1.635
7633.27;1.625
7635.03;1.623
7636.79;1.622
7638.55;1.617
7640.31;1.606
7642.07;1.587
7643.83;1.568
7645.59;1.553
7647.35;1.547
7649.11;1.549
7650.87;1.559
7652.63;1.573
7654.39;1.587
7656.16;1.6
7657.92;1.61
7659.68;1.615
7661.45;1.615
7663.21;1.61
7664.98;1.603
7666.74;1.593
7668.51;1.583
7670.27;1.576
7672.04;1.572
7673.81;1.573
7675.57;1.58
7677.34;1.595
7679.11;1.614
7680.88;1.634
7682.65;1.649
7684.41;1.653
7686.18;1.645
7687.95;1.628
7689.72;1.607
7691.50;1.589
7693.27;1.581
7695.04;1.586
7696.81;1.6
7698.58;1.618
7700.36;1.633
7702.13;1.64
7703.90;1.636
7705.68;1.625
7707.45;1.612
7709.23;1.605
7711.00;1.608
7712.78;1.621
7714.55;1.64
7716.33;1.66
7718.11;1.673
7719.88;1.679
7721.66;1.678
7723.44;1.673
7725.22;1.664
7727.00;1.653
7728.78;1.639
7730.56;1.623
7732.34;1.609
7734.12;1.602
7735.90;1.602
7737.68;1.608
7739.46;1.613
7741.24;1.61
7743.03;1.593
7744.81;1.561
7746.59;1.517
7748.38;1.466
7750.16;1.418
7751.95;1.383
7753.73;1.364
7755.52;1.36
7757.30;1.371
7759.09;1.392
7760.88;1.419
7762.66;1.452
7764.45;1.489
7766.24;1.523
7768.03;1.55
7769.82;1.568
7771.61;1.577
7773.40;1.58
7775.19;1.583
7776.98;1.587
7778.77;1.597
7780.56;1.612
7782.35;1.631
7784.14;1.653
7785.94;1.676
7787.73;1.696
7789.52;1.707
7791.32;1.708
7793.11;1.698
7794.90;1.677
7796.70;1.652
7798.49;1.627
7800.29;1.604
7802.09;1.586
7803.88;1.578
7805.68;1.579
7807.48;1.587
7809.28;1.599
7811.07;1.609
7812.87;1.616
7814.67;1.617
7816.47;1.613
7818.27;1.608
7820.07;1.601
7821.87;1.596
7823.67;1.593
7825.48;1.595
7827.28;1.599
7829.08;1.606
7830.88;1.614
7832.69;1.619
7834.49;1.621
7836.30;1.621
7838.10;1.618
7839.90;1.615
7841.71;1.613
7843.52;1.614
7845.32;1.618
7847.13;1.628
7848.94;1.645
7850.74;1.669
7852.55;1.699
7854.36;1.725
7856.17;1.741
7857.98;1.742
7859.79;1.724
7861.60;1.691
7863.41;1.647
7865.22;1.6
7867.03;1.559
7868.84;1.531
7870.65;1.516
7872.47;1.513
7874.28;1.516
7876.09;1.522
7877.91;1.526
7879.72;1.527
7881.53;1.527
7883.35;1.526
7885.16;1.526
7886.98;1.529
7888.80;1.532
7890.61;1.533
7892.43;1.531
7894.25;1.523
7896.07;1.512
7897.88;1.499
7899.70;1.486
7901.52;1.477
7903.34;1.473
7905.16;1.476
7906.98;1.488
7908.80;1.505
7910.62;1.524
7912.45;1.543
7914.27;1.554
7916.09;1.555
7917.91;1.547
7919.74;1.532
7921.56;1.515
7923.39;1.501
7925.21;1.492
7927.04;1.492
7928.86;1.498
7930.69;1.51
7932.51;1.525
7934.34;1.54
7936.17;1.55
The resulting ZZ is 2.0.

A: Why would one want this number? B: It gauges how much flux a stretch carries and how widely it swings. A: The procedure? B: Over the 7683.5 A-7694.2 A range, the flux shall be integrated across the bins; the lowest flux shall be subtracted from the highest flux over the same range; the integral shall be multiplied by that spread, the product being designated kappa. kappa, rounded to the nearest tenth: 1.2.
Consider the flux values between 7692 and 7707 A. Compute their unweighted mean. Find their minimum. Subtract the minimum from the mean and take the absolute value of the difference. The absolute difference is 0.034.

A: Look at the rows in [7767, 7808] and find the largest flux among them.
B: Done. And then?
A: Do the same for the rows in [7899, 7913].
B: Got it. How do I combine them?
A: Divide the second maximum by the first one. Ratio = 0.90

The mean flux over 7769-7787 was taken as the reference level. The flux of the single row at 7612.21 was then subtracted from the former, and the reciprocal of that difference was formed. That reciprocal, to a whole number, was -12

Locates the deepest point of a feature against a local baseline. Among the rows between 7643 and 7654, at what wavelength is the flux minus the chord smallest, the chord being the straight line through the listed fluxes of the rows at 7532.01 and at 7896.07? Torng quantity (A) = 7647.35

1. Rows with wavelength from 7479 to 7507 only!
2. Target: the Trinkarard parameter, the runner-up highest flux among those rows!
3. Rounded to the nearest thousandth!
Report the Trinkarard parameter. 2.326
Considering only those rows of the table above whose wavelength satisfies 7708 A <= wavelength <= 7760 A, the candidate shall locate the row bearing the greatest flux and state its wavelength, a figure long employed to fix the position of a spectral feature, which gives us 7719.88 A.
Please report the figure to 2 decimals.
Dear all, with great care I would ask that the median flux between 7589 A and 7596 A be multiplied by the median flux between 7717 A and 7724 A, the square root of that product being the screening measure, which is 1.71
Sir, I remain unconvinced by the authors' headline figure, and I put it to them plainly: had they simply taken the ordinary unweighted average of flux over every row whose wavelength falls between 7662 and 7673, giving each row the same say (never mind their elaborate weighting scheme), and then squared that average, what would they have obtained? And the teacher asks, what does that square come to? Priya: 2.53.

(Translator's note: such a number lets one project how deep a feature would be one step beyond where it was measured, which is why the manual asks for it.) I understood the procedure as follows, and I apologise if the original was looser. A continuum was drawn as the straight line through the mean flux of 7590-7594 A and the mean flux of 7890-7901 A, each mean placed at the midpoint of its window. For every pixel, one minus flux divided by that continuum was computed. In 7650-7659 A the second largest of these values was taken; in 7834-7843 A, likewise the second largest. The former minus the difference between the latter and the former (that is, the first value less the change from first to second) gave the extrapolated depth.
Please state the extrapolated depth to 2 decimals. 0.18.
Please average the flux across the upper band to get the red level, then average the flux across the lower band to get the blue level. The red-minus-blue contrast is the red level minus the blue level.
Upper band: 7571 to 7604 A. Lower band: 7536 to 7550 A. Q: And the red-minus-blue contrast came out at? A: 0.03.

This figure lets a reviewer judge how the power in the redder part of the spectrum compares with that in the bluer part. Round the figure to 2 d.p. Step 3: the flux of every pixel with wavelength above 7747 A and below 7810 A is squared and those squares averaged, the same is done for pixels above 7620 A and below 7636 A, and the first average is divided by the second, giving 0.86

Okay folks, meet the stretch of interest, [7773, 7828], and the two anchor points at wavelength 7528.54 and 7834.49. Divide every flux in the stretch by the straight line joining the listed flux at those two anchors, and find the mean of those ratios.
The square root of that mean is 1.00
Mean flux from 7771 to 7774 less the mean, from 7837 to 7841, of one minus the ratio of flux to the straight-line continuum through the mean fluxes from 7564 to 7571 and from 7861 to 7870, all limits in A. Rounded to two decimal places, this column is 1.58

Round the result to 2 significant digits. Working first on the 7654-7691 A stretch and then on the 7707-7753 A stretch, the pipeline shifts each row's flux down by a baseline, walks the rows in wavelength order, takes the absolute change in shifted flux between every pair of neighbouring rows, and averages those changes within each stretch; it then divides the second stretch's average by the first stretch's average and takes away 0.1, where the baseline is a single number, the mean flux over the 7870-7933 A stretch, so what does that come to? 1.5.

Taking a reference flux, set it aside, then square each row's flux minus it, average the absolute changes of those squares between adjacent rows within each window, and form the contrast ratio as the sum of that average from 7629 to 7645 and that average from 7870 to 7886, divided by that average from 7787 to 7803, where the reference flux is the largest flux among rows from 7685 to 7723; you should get 1.7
